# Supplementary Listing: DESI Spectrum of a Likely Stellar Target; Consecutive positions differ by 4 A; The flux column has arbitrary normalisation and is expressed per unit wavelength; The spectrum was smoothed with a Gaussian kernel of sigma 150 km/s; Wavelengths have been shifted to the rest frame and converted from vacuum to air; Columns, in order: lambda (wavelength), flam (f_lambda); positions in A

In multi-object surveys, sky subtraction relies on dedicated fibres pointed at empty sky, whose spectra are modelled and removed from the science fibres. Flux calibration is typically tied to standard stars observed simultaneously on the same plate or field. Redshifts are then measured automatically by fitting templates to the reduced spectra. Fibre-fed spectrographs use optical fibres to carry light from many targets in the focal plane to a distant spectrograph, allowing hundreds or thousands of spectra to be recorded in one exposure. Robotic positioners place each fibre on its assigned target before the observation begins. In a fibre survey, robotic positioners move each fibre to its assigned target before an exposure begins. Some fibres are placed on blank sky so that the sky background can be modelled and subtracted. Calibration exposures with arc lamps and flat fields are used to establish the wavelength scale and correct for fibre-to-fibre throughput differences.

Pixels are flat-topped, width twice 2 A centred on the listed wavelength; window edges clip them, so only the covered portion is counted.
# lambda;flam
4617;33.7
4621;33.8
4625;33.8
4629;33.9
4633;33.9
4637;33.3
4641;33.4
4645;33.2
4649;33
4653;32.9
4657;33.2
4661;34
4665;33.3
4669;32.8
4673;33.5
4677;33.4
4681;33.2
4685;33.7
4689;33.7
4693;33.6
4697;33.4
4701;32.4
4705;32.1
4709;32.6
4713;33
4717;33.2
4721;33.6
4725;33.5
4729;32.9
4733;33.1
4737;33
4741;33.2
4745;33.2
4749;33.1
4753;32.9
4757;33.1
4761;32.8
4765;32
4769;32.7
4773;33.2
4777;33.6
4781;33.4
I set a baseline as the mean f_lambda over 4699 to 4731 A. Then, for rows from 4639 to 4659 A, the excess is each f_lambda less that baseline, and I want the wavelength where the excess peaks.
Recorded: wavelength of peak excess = 4641 A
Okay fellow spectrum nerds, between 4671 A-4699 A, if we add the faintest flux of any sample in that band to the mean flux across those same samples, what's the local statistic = 66.7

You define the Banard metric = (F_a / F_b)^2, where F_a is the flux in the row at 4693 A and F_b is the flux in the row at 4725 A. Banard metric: 1.01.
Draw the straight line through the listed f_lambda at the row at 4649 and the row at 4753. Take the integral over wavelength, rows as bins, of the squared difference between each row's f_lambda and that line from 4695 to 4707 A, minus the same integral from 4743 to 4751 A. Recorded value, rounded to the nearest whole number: 4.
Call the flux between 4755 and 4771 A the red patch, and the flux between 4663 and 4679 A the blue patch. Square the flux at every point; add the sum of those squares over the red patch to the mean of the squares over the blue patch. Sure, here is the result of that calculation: 5370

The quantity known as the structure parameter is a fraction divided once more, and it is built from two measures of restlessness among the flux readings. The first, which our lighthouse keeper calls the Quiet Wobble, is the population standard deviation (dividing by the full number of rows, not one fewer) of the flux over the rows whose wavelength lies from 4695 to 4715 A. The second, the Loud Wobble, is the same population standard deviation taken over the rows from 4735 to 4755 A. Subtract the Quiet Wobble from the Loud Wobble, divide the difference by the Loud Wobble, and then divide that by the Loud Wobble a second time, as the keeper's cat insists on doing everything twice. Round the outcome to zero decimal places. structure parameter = -25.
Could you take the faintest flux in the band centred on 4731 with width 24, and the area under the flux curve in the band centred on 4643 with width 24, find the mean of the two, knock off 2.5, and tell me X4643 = 413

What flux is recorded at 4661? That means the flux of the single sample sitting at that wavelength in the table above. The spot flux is 34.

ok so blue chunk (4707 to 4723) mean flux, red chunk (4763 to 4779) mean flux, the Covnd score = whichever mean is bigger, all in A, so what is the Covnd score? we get 33.1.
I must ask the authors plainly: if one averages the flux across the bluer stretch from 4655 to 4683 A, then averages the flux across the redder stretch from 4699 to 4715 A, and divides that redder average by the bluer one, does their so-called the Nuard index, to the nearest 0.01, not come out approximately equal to 0.98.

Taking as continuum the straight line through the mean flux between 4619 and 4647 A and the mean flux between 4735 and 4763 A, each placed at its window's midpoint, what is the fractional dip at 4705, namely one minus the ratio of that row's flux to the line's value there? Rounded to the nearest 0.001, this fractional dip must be 0.035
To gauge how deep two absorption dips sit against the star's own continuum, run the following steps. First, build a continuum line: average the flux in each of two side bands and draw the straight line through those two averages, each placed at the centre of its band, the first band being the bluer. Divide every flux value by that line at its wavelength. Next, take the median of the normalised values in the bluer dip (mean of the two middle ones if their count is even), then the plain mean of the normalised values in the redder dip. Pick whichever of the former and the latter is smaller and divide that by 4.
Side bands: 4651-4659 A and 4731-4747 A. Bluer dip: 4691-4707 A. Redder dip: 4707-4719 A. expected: 0.249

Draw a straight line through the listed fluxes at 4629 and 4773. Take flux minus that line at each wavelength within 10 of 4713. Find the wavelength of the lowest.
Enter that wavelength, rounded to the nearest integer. 4705 A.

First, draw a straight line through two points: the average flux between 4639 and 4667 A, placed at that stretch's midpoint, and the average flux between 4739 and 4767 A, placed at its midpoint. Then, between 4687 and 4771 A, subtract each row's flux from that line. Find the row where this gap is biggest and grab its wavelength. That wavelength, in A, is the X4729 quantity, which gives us 4705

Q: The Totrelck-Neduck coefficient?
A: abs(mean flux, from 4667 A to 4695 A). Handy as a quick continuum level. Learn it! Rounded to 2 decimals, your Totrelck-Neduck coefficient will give 33.41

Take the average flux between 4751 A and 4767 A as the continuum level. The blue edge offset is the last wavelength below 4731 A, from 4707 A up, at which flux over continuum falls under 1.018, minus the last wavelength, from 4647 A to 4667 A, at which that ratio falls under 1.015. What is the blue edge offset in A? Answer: 76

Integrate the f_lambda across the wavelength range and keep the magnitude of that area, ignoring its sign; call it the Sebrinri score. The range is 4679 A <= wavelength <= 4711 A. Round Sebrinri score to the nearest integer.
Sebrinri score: 1059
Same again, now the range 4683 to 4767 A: 2776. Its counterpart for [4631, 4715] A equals 2790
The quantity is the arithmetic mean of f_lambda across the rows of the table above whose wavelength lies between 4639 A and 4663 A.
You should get 33.3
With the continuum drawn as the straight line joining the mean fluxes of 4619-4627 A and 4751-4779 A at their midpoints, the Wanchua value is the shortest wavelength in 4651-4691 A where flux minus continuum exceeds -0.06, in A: 4661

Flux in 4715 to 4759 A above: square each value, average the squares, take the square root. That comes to 33.2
